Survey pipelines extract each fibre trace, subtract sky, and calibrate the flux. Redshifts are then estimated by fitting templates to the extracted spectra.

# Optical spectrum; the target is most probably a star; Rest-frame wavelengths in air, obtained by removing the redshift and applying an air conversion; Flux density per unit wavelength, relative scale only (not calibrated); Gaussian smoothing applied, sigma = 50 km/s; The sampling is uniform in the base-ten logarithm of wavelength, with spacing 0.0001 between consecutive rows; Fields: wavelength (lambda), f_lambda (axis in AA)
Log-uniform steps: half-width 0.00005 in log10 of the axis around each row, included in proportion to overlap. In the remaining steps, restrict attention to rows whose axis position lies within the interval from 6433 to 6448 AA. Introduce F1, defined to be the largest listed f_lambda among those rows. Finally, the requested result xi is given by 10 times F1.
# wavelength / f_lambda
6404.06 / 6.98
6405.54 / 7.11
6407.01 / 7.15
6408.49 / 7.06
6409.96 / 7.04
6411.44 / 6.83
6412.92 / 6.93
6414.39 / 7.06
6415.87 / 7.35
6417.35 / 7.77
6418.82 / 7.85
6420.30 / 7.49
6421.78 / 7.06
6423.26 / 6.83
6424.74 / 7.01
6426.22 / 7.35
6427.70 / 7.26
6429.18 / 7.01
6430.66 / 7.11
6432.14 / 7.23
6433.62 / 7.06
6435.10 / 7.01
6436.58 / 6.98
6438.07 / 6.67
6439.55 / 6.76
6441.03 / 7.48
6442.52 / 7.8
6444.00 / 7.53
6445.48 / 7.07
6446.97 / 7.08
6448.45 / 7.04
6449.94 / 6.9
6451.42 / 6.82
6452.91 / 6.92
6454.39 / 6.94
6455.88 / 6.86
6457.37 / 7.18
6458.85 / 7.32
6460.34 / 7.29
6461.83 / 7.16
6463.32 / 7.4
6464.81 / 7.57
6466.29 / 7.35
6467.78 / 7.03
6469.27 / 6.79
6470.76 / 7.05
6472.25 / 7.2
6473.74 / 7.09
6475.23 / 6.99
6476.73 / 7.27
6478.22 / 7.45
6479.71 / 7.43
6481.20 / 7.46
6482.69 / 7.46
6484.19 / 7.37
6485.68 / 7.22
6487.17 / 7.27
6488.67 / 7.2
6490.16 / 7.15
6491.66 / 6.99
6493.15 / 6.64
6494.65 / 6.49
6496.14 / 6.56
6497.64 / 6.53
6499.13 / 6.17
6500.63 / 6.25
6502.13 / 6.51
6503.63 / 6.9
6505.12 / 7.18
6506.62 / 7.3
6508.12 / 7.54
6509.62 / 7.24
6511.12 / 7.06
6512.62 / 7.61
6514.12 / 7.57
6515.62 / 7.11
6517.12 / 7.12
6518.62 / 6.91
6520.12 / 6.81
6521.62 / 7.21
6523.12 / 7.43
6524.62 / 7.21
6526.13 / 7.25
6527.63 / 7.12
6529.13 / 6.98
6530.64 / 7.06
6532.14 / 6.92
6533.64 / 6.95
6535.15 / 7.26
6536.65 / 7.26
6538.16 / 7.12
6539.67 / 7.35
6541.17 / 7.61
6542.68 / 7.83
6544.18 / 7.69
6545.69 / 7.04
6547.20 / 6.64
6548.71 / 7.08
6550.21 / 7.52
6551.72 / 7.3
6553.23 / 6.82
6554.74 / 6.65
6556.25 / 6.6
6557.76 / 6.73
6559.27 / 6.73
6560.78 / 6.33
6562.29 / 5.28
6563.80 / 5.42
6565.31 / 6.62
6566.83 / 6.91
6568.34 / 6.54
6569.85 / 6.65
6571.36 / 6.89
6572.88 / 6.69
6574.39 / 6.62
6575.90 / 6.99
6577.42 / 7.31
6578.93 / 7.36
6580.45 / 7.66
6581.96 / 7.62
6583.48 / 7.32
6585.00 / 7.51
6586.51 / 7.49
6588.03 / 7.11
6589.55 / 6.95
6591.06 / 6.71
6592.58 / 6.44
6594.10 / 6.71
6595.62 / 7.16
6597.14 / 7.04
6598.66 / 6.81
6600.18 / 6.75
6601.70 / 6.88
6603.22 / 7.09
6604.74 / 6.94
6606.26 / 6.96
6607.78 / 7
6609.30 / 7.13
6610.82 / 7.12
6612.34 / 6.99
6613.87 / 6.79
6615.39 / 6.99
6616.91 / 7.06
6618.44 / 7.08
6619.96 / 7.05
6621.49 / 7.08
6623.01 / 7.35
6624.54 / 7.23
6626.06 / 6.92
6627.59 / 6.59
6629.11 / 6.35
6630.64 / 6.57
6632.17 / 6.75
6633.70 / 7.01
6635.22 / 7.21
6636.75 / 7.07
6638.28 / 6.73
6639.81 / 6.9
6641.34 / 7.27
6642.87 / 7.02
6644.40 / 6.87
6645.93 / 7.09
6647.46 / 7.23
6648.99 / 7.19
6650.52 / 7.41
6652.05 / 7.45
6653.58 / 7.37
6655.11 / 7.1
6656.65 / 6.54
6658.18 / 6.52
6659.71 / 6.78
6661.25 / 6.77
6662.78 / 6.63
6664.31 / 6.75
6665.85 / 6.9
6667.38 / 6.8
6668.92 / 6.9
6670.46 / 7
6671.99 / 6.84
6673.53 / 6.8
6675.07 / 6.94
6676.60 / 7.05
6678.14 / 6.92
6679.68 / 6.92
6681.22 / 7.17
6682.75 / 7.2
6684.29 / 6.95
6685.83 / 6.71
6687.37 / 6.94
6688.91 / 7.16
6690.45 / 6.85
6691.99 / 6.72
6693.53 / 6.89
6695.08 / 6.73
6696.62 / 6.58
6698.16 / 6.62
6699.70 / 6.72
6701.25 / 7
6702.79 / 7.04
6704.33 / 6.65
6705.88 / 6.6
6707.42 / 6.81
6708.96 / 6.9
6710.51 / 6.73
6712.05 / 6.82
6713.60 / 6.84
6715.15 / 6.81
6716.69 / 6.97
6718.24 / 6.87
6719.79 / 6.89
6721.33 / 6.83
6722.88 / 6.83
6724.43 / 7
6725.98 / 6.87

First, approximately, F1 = 7.8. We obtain 78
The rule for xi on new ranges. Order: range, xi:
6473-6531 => 76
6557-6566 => 67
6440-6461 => 78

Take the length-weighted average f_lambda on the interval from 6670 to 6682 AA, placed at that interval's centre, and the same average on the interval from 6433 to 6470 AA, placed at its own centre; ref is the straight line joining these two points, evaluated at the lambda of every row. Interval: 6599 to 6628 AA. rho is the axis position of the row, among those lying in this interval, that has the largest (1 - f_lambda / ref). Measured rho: 6627.59 AA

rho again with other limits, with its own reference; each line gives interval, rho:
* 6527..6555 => 6547.20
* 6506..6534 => 6520.12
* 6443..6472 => 6469.27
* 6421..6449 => 6438.07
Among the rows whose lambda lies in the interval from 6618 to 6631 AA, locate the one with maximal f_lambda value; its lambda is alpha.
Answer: 6623.01 AA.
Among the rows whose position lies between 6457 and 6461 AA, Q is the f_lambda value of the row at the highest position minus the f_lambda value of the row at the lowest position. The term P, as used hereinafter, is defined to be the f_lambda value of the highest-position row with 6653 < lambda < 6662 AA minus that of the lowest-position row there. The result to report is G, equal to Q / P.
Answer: 0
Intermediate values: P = -0.6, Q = 0.11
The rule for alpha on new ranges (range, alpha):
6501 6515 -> 6512.62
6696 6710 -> 6702.79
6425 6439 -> 6426.22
